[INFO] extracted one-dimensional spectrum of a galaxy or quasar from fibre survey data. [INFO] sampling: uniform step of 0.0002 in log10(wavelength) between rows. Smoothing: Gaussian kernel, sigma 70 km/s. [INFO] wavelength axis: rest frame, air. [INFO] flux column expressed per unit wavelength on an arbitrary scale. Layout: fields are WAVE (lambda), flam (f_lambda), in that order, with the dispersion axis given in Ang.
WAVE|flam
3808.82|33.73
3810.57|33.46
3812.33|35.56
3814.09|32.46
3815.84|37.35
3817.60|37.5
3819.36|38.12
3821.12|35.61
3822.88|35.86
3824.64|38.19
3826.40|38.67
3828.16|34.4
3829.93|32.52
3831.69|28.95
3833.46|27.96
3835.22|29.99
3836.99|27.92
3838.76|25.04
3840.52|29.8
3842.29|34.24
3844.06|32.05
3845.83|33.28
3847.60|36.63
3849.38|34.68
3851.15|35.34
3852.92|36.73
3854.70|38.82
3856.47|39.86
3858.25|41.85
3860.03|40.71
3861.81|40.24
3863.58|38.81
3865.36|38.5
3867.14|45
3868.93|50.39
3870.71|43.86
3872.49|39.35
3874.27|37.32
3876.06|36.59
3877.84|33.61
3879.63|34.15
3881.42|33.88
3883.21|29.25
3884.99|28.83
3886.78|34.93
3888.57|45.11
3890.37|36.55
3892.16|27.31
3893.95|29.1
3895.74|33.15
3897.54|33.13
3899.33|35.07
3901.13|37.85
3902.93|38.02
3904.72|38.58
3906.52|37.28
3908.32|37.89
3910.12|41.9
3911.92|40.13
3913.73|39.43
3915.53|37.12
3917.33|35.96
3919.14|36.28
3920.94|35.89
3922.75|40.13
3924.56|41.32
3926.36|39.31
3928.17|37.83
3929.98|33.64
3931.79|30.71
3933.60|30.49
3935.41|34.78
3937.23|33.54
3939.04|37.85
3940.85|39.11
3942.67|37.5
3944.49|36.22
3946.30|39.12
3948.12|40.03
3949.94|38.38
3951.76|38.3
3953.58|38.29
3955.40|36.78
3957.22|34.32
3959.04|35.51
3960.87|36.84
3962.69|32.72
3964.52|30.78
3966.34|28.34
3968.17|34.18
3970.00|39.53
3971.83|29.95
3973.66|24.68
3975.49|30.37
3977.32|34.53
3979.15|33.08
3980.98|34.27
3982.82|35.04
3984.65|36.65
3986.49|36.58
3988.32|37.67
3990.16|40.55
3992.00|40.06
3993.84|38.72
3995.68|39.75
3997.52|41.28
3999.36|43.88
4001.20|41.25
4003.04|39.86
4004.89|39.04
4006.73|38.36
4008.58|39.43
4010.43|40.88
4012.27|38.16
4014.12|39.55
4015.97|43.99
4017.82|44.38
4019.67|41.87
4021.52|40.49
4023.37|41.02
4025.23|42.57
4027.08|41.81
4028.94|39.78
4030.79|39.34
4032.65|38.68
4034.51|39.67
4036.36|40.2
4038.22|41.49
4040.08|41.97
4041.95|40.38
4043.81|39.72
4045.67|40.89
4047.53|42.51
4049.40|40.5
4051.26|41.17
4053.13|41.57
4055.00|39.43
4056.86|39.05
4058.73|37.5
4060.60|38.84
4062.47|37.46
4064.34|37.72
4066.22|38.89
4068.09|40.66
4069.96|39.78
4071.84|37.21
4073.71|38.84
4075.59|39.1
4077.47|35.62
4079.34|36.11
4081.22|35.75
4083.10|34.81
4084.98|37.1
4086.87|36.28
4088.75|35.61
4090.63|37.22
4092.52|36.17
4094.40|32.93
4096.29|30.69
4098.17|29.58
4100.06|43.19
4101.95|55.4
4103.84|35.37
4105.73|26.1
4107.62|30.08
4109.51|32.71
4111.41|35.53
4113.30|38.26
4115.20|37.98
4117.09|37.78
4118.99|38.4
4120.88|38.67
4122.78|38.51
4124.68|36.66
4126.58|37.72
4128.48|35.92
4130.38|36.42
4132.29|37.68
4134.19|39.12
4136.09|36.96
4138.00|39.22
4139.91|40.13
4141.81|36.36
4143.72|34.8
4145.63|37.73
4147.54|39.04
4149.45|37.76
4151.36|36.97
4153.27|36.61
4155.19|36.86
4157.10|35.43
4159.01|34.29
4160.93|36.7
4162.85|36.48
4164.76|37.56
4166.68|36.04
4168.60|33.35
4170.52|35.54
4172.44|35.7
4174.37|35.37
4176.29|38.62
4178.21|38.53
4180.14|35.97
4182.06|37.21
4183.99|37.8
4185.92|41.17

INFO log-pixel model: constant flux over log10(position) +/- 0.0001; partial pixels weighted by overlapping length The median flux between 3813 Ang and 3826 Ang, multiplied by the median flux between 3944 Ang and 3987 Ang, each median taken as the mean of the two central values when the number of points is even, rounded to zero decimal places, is 1318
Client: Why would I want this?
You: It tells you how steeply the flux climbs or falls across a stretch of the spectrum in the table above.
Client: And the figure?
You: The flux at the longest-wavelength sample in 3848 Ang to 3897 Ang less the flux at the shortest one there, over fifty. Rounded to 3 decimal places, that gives -0.031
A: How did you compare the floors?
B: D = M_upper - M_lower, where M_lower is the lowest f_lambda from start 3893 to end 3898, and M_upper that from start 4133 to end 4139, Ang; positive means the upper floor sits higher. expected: 8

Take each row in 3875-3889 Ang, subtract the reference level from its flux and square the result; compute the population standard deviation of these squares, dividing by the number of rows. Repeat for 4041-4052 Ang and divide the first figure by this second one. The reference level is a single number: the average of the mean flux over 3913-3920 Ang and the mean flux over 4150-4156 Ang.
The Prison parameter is 3.9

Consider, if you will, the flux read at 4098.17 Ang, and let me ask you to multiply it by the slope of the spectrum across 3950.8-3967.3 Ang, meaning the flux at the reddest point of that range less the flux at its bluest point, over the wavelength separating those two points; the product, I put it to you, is -20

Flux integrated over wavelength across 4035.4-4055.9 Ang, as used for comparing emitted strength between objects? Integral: 838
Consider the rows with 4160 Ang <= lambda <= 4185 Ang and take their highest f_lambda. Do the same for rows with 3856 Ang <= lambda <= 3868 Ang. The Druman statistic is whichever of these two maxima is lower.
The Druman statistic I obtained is 39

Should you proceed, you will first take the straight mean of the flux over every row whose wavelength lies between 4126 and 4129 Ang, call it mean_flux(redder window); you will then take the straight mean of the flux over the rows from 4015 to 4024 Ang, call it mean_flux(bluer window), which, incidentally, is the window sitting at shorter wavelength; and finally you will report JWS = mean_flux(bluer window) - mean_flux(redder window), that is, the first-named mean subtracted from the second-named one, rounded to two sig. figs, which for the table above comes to 5.5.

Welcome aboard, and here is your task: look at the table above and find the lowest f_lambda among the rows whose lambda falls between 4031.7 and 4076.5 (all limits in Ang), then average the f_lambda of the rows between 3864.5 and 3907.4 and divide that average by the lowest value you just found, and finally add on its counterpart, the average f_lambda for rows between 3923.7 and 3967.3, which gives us 37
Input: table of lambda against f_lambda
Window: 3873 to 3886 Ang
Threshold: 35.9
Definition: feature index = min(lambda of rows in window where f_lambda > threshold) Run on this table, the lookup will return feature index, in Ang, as 3874.27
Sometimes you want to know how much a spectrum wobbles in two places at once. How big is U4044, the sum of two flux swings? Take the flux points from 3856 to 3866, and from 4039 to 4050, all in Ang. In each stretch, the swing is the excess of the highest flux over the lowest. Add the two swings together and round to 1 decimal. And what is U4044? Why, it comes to 6.1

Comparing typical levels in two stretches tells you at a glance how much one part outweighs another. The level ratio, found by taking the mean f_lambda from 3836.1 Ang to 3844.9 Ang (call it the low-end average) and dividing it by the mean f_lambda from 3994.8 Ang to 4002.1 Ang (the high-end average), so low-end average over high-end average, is 0.72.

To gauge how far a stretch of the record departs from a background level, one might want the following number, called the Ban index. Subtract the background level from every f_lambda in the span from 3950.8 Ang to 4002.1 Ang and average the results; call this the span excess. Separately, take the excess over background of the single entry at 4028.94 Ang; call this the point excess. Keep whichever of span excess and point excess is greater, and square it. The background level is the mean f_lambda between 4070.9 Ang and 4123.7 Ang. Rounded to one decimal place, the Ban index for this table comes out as 11.0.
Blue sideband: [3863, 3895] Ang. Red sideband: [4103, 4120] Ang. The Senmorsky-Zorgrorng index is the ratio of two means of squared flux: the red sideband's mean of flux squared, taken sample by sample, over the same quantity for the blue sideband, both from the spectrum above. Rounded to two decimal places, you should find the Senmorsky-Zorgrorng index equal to 0.88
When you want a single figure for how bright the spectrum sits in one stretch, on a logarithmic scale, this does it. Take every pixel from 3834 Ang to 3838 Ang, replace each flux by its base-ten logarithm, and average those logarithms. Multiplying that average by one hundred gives 146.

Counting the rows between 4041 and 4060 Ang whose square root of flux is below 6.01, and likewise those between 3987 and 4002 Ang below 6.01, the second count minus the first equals 0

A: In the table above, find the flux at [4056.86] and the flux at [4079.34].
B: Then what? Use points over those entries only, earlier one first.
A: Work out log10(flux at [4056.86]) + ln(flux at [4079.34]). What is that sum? 5.18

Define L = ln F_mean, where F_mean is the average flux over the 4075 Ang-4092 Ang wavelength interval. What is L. 3.59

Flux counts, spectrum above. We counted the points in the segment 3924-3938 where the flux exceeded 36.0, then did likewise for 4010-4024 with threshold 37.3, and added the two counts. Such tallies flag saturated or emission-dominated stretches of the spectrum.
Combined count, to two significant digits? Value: 11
